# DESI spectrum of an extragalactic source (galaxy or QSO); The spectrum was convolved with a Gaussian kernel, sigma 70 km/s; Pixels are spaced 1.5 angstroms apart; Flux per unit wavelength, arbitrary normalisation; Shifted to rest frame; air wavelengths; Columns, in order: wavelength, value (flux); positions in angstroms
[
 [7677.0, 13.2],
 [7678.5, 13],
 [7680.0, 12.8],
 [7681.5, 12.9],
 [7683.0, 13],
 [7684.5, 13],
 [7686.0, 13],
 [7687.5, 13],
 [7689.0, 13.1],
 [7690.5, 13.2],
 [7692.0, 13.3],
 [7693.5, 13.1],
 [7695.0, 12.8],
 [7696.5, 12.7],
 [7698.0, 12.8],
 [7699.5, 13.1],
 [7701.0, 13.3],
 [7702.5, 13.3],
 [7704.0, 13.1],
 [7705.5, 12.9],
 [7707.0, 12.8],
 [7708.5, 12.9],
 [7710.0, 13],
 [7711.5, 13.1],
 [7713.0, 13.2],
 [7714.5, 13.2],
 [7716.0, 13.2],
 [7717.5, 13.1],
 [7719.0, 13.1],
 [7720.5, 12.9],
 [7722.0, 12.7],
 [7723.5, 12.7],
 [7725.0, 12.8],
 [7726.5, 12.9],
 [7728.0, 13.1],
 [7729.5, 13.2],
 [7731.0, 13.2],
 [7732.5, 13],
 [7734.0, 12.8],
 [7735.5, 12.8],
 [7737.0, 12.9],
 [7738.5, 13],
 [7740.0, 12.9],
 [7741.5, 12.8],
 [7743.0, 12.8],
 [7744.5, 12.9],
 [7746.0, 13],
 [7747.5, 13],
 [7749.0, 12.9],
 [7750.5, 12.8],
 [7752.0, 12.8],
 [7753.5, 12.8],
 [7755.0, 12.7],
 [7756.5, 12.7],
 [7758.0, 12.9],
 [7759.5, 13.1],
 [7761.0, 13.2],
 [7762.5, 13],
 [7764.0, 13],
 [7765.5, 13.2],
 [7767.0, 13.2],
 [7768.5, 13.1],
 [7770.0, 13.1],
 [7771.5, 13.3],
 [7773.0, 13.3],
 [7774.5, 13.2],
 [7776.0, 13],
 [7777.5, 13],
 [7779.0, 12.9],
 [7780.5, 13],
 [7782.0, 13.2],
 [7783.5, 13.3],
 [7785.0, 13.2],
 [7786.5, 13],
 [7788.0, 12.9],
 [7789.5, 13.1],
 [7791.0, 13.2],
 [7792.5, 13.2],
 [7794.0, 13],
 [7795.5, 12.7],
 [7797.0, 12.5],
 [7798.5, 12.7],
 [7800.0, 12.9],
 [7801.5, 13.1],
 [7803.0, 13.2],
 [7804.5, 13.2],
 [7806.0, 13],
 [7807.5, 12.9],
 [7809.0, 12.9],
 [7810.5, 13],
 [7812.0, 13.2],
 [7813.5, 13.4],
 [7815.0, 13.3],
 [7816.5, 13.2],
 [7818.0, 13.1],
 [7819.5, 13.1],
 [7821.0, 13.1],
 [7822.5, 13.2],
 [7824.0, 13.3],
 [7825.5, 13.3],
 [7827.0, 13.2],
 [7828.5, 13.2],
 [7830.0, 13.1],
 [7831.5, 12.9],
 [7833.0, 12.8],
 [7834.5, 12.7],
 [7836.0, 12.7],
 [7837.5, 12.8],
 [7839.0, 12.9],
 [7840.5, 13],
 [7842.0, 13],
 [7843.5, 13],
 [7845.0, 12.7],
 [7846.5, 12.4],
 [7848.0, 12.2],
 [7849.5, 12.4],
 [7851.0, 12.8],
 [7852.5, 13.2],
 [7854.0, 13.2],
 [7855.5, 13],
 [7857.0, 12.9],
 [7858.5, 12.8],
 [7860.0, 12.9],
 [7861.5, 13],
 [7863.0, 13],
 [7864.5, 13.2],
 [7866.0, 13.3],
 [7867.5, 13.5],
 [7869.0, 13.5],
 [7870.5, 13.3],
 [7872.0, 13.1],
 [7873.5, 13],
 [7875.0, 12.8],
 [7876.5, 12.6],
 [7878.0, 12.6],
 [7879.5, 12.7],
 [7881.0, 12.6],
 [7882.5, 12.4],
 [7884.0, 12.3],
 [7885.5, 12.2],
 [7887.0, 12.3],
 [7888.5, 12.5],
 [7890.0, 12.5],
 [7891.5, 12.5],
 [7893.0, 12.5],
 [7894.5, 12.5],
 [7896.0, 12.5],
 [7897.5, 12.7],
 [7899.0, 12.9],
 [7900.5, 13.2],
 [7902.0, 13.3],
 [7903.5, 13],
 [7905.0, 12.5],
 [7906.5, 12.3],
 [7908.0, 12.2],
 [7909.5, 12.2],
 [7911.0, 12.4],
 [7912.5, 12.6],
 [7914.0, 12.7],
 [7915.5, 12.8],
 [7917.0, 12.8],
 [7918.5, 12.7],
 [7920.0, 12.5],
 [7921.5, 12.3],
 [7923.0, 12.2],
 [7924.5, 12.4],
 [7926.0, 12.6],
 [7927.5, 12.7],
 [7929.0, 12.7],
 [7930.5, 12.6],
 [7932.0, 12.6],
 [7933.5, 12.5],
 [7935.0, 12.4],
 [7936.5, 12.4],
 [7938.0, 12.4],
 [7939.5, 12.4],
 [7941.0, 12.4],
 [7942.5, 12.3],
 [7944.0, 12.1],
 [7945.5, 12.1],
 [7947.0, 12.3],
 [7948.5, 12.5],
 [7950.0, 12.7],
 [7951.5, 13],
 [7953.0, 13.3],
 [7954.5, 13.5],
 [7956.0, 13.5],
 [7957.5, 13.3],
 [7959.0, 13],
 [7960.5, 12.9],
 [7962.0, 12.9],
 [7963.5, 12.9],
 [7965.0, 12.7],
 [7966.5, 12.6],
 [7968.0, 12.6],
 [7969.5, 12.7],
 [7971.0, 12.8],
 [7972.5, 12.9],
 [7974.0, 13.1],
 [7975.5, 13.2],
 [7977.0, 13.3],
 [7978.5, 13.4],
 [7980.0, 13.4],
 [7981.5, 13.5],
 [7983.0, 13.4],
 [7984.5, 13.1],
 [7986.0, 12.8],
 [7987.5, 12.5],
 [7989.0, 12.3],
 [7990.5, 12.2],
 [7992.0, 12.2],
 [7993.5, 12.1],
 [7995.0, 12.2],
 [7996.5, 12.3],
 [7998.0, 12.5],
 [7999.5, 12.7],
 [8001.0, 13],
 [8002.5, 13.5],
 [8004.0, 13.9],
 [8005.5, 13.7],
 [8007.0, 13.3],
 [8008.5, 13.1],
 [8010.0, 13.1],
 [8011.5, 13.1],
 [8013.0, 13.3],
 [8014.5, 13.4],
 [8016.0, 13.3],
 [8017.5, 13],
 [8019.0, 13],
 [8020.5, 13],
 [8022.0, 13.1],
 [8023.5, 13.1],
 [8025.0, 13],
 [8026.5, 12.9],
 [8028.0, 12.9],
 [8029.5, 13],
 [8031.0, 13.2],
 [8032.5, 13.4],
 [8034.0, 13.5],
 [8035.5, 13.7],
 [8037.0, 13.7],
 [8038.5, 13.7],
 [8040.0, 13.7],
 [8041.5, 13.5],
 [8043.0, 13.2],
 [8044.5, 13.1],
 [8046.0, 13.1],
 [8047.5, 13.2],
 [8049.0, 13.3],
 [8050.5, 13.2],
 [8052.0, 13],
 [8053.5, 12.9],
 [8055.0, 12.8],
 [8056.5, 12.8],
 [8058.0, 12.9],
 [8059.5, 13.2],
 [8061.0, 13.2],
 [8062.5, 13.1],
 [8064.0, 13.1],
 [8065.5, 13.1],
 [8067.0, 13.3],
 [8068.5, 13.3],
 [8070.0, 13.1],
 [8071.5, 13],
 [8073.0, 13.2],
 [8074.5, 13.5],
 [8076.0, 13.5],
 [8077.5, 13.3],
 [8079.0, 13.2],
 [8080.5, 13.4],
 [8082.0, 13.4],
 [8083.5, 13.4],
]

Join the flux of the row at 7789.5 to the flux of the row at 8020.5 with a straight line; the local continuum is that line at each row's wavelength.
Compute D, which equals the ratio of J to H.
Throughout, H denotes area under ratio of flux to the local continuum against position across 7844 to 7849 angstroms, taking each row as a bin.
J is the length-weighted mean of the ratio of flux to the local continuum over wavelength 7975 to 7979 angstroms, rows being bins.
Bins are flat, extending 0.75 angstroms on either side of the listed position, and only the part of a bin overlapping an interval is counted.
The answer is 0.21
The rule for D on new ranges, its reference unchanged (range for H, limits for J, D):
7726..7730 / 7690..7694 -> 0.25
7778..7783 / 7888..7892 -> 0.19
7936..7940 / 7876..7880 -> 0.25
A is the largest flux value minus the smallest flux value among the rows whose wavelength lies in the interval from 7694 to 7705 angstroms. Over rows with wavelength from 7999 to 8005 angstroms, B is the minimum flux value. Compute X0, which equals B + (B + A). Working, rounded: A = 0.60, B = 12.7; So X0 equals 26.0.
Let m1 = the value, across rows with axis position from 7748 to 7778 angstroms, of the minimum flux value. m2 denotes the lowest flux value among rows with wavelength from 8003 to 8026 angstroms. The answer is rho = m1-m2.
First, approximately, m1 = 12.7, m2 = 13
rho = -0.30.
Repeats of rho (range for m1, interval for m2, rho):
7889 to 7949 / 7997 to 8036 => -0.40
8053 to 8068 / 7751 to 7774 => 0.10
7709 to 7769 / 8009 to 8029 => -0.20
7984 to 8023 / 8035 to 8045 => -1.00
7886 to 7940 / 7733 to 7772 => -0.50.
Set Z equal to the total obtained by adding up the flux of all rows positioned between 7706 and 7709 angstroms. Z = 25.7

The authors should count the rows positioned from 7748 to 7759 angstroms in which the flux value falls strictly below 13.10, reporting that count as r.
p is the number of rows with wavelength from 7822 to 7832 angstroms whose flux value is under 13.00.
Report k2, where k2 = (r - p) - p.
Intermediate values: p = 1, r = 7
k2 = 5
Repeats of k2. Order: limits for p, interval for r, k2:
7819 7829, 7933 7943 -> 7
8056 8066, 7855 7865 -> 2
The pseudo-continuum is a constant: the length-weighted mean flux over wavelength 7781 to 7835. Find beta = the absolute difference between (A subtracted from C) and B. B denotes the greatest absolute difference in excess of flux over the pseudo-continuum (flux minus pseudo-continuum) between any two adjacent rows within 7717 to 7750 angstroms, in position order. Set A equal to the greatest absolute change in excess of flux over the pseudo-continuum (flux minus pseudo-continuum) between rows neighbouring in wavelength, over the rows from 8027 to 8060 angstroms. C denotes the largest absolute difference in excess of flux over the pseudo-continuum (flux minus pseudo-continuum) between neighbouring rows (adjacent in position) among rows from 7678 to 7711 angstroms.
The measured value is 0.20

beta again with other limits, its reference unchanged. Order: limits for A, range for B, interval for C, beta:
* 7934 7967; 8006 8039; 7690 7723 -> 0.30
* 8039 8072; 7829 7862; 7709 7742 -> 0.50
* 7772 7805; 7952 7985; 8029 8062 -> 0.30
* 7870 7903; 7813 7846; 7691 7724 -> 0.30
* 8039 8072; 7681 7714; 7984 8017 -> 0.10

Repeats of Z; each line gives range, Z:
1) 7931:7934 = 25.1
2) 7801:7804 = 26.3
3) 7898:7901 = 26.1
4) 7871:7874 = 26.1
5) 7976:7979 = 26.7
